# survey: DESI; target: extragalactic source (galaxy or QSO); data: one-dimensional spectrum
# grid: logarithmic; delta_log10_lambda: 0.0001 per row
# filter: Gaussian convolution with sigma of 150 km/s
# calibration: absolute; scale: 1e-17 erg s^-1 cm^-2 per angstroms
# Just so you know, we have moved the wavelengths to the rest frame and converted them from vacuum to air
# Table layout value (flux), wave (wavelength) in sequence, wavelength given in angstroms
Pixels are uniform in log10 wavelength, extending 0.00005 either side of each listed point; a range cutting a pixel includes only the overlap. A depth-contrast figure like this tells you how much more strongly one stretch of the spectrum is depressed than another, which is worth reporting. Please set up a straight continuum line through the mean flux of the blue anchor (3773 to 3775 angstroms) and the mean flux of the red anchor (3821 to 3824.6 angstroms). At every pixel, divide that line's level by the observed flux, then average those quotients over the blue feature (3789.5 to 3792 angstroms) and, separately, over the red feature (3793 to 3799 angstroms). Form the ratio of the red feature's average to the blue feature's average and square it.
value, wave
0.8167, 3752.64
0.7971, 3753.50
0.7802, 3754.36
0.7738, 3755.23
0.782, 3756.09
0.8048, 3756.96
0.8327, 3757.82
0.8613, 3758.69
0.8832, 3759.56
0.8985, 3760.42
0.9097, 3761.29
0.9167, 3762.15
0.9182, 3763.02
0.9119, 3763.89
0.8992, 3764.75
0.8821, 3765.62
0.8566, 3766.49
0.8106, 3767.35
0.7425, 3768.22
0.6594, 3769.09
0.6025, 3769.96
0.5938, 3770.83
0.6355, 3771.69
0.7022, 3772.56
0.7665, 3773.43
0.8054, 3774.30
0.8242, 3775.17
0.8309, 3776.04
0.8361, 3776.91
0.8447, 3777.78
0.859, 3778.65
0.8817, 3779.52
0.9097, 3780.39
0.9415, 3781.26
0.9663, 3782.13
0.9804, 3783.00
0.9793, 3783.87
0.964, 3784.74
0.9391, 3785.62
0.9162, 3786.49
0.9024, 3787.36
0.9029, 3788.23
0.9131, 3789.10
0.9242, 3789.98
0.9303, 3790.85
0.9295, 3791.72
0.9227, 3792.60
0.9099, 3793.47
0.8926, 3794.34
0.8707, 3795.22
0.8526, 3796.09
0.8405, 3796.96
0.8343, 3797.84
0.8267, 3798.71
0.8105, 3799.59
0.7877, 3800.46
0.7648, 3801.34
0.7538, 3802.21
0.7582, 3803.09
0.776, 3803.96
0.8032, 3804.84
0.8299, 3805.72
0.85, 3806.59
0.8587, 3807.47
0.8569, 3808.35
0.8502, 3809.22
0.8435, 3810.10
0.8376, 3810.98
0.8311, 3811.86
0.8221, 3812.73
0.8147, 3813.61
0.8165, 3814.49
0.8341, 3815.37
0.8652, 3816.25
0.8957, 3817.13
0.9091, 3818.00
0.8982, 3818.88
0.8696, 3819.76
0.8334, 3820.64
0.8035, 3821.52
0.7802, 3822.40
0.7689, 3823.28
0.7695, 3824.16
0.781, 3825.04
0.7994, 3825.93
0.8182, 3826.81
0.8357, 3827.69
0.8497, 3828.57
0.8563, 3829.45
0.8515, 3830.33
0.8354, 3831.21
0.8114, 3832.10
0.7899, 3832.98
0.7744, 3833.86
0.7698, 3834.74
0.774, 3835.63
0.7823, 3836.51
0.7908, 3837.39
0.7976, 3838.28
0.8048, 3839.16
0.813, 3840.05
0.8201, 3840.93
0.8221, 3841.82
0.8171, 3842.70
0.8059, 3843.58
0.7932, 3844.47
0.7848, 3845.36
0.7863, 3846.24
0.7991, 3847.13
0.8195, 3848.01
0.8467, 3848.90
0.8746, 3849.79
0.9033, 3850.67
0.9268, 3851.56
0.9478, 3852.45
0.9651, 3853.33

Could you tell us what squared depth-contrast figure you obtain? 1.16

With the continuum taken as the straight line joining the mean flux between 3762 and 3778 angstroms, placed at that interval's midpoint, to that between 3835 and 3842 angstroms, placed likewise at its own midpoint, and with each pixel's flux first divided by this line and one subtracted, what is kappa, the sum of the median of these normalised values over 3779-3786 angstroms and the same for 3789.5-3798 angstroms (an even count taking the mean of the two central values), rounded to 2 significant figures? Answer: 0.34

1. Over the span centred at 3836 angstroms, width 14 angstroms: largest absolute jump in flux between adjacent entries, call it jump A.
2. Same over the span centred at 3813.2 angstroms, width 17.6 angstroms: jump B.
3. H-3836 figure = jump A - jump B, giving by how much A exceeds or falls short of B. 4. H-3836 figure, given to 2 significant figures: -0.012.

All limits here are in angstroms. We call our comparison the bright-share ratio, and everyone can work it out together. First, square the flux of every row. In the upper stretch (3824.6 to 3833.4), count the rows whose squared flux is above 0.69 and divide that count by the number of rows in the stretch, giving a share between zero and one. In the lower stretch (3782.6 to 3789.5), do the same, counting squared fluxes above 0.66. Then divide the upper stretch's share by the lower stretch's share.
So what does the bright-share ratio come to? 0.5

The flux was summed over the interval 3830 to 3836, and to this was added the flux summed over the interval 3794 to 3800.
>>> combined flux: 11.5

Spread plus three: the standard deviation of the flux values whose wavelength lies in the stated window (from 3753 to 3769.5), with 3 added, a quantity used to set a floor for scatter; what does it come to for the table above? 3.07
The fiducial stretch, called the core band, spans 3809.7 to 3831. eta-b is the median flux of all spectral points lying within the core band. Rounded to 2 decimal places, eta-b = 0.83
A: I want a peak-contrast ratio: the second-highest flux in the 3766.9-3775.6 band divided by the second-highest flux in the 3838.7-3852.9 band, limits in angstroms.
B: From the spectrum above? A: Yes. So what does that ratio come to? 0.87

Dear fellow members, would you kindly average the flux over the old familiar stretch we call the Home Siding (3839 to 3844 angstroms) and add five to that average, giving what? 5.81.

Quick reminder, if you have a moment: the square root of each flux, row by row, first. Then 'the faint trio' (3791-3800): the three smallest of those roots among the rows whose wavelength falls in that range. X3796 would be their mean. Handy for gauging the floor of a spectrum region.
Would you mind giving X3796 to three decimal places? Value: 0.908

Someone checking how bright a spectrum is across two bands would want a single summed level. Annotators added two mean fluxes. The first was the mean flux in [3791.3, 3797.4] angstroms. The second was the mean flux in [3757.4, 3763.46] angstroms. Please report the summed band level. 1.78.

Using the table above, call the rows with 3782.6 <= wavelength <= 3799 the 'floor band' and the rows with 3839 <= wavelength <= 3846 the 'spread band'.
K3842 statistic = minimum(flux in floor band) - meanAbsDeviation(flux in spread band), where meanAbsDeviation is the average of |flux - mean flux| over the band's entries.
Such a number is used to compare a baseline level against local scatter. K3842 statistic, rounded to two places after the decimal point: 0.82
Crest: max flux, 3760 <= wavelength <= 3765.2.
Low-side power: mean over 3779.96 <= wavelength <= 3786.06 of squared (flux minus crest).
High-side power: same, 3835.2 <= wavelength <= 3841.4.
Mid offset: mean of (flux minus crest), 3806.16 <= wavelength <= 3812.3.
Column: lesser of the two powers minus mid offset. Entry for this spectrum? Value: 0.073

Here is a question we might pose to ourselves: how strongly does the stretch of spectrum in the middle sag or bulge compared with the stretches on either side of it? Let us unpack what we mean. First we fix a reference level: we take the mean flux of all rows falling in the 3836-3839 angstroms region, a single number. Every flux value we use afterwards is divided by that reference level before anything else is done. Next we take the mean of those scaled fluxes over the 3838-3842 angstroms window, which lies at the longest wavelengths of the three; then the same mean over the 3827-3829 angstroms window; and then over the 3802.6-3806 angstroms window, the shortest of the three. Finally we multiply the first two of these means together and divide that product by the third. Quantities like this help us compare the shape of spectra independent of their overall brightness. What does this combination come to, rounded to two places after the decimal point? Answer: 1.09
